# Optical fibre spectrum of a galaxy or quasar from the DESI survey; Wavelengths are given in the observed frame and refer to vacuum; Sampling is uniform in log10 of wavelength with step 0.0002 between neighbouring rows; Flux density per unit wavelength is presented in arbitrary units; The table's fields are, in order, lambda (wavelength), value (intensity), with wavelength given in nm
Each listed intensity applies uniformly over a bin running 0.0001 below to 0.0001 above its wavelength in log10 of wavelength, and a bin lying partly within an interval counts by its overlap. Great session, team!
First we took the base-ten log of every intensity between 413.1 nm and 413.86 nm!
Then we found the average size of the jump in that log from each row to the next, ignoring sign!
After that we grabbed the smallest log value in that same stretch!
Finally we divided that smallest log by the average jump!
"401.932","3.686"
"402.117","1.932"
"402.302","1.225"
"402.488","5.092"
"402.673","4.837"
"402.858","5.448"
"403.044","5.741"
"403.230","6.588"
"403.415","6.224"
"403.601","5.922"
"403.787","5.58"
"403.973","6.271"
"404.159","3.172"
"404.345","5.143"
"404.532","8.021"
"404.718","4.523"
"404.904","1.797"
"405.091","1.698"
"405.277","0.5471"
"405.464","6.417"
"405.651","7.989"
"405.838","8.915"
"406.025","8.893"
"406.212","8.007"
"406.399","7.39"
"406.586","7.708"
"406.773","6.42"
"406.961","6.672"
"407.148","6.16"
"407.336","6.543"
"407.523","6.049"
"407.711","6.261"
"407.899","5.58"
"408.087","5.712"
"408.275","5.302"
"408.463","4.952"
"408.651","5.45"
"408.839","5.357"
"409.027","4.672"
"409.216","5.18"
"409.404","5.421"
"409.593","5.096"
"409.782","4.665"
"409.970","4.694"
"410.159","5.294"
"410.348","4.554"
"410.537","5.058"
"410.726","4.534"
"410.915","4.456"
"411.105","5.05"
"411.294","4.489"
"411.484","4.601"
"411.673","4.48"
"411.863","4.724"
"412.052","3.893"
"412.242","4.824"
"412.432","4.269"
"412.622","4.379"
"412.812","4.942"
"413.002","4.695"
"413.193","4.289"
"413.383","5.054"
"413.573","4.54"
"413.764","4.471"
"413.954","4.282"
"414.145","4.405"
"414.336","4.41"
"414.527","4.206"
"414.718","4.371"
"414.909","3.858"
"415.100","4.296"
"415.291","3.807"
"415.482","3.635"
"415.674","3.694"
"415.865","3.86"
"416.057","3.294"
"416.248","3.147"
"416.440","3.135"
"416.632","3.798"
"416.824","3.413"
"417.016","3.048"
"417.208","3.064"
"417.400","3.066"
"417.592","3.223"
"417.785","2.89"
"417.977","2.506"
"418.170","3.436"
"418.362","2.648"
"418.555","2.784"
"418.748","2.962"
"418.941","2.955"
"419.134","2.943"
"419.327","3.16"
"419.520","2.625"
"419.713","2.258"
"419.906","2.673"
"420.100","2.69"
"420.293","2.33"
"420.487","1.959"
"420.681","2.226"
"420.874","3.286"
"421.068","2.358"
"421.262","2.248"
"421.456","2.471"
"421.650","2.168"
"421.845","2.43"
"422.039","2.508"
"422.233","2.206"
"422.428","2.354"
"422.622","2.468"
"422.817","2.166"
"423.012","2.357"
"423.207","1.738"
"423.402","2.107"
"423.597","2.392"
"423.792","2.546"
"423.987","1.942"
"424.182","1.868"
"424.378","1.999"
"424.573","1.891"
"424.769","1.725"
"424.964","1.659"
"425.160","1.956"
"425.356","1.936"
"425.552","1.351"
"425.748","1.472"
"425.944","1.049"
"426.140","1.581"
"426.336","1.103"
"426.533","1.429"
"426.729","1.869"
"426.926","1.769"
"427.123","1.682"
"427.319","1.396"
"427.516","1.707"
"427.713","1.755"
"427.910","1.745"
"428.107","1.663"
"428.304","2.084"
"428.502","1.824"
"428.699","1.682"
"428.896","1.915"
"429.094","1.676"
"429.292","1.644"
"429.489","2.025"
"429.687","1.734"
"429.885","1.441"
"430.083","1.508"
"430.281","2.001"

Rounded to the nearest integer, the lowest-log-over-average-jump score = 15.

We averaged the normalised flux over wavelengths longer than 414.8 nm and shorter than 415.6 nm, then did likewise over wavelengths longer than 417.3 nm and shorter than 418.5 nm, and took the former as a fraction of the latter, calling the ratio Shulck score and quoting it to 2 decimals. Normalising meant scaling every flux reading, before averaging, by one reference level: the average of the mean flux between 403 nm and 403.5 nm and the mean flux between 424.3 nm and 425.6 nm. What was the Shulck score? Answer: 1.32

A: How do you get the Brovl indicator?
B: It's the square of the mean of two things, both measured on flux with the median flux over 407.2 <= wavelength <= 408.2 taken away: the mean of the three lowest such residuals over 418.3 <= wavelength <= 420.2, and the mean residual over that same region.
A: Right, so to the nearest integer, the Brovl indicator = 12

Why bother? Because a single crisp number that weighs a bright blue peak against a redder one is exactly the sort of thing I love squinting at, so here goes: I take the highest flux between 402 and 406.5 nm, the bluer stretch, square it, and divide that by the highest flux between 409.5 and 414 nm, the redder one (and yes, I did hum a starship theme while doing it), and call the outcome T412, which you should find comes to 15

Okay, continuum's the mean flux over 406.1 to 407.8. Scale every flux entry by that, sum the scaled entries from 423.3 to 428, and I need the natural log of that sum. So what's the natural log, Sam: 1.8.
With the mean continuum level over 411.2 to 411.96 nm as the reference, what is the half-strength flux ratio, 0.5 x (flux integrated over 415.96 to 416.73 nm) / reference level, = 0.28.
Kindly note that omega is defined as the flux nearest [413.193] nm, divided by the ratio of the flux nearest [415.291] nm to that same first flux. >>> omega 5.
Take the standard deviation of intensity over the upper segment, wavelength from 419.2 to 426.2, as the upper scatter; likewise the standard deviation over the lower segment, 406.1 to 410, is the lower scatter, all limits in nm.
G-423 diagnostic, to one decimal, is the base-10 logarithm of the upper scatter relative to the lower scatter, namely -0.3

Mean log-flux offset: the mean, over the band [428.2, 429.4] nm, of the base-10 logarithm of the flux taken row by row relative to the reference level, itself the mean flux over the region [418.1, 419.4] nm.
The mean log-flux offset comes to -0.22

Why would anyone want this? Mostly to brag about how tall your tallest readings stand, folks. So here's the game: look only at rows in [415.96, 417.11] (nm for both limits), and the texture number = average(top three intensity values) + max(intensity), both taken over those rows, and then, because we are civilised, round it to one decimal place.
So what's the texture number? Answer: 7.3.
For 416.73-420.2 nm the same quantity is 6.8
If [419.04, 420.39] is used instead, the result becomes 6.1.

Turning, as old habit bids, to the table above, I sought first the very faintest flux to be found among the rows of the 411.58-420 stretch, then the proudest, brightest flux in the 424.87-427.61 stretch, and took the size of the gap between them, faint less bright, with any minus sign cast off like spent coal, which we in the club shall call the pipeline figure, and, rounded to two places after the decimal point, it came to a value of 0.30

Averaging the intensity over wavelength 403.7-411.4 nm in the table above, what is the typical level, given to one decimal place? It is 5.5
